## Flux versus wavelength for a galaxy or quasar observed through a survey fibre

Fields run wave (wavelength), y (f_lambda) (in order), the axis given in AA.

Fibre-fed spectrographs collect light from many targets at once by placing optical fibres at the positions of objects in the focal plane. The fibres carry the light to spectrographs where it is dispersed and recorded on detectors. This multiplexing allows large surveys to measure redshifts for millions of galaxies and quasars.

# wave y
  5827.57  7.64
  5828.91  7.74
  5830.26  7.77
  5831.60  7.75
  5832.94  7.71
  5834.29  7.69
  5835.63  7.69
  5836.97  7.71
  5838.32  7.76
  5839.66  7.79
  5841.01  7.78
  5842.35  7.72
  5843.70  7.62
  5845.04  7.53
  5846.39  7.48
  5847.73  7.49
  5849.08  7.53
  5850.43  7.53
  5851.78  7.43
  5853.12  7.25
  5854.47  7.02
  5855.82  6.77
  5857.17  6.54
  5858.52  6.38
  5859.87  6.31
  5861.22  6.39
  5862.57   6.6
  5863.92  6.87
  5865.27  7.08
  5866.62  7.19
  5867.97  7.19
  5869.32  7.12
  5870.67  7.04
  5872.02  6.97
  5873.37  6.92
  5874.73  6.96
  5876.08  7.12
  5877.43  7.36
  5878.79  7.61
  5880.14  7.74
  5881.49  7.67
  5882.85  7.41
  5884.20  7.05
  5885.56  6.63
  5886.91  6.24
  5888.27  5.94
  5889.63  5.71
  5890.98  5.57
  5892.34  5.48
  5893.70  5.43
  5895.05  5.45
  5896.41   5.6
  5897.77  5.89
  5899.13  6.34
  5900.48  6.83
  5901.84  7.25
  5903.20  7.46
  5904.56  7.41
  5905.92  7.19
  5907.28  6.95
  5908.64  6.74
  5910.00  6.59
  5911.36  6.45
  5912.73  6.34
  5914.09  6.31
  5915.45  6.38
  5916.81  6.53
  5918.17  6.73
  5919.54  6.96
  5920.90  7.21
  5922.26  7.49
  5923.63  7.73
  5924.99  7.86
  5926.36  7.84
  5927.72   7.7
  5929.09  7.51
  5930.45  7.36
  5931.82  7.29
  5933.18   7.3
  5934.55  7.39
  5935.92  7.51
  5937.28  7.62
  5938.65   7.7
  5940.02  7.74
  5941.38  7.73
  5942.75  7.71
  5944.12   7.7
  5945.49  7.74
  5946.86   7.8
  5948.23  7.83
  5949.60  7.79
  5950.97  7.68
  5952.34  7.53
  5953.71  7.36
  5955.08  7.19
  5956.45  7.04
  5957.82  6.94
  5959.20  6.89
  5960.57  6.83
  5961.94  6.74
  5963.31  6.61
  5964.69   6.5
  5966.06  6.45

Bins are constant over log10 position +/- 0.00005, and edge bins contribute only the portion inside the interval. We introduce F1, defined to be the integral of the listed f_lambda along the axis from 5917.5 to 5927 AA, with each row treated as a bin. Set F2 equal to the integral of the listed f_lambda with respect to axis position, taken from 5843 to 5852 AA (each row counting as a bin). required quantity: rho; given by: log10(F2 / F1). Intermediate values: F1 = 70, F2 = 67.6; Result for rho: -0.02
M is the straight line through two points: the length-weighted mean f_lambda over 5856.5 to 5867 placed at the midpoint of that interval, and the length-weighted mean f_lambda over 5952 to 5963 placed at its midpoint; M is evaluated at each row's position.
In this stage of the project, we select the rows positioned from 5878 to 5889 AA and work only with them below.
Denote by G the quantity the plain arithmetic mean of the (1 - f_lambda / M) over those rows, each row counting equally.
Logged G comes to -0.04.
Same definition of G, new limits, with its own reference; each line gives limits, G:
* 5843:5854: -0.13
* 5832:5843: -0.18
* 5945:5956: -0.09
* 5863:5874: -0.05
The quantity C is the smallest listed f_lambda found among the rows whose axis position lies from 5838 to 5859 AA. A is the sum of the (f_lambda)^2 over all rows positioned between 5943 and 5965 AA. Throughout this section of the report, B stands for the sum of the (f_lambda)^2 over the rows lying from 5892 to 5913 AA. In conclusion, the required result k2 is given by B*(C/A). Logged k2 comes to 5.1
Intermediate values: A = 847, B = 676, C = 6.38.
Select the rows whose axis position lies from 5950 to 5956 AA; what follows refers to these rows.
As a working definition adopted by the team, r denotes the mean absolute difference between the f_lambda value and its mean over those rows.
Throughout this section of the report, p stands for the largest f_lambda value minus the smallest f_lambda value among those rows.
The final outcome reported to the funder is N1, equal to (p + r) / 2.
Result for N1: 0.33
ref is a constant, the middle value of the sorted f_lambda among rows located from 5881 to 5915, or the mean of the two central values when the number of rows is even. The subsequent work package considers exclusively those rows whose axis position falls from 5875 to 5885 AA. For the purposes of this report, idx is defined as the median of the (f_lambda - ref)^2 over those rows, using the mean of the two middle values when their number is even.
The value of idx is 0.9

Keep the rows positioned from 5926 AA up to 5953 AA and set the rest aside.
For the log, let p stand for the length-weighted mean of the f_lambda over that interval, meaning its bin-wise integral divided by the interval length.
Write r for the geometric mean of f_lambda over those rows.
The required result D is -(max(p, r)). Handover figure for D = -7.6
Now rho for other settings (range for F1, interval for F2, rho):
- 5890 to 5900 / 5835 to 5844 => 0.09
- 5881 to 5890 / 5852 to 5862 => 0.05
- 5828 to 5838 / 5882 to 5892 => -0.08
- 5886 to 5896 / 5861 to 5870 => 0.04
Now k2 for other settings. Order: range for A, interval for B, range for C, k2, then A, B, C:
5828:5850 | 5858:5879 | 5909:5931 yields 5.2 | 942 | 774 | 6.31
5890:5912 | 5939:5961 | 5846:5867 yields 8.5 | 667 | 895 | 6.31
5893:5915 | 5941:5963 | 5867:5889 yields 7.6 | 686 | 880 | 5.94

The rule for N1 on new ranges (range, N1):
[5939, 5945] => 0.03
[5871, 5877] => 0.13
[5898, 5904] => 0.75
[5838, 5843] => 0.05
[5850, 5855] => 0.34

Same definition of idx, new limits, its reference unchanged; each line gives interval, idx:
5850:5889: 0.3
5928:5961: 1.1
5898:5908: 0.5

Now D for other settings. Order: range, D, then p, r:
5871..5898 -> -6.6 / 6.6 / 6.5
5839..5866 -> -7.2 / 7.2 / 7.1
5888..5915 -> -6.4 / 6.4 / 6.3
